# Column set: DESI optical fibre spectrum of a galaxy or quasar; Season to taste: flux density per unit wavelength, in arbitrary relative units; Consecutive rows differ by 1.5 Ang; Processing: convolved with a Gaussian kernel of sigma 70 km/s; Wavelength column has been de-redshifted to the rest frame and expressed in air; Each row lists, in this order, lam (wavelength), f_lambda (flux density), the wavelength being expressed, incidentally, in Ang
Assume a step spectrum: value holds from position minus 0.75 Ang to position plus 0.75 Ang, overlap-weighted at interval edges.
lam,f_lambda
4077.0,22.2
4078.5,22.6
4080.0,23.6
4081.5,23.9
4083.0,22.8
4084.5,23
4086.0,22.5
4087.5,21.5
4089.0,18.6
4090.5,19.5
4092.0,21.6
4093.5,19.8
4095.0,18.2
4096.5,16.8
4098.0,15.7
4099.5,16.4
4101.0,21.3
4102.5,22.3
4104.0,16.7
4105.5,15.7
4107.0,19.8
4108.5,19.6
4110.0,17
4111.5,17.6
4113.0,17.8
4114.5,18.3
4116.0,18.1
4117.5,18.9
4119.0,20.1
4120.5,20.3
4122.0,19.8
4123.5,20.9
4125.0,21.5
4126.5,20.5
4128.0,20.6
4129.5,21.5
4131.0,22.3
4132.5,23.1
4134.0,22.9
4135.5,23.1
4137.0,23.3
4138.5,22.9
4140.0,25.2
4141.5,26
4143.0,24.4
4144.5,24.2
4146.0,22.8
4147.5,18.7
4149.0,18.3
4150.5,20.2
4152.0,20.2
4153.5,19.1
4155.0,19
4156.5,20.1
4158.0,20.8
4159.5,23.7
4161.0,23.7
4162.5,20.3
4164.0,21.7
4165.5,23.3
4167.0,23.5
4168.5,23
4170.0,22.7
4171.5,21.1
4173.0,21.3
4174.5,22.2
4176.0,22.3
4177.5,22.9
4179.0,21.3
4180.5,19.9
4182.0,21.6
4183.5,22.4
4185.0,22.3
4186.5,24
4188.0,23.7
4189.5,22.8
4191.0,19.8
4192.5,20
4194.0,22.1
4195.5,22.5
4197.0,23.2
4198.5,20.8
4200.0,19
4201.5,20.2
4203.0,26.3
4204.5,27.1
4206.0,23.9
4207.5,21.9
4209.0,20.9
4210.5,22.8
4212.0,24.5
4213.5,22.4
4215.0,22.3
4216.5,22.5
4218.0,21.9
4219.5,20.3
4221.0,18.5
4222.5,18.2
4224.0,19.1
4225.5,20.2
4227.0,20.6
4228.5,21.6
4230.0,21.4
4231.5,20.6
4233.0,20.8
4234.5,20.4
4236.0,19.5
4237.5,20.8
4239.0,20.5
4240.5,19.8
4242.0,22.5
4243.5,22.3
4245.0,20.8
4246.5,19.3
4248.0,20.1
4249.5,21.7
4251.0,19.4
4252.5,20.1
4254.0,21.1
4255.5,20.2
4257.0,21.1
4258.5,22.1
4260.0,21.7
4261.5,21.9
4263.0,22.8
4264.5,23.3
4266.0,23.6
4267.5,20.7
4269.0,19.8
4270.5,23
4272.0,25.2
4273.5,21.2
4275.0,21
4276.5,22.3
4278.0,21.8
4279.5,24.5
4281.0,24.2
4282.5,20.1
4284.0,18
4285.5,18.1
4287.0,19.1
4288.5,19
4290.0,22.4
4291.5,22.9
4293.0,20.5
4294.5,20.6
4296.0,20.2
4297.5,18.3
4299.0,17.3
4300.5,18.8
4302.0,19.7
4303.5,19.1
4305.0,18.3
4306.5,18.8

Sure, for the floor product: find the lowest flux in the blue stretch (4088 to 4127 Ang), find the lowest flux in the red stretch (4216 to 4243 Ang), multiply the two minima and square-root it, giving 16.9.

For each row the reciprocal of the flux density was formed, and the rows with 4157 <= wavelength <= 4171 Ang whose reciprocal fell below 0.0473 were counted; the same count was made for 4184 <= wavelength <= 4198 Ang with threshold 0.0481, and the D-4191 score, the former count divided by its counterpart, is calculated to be 1.00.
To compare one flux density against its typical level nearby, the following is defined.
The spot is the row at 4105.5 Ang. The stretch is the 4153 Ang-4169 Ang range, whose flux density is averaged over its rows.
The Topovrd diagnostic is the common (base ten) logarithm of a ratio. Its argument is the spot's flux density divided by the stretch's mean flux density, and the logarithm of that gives -0.14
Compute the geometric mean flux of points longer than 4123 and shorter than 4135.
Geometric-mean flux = 21.6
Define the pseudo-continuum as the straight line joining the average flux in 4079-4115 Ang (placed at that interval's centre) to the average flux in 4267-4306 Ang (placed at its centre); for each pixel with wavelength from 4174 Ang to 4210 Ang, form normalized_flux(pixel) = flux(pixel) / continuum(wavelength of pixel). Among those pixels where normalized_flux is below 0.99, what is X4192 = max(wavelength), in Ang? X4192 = 4200.0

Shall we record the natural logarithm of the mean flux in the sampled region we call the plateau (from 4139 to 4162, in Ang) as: 3.08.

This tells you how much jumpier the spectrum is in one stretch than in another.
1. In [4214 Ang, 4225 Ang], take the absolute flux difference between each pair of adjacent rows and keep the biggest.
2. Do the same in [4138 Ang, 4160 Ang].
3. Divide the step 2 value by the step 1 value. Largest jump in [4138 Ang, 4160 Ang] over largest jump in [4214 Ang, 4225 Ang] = 2.3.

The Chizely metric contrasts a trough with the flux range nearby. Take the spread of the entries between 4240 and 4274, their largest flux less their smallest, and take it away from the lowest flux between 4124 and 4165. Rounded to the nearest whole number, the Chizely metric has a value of 12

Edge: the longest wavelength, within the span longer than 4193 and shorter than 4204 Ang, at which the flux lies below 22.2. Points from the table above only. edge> 4201.5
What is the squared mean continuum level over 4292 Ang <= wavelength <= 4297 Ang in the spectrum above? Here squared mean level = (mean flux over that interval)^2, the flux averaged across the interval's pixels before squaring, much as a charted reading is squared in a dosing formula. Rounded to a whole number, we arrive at 418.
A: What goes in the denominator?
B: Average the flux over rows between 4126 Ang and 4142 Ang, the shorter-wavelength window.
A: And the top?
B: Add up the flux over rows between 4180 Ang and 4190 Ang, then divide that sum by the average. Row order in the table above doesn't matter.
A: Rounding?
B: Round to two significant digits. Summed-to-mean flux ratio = 6.9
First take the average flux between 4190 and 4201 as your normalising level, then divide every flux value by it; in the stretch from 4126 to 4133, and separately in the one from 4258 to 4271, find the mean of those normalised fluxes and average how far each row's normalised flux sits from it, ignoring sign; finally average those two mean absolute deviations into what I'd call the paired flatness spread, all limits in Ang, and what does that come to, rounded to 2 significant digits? 0.044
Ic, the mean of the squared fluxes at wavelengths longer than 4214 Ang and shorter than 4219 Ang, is 494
